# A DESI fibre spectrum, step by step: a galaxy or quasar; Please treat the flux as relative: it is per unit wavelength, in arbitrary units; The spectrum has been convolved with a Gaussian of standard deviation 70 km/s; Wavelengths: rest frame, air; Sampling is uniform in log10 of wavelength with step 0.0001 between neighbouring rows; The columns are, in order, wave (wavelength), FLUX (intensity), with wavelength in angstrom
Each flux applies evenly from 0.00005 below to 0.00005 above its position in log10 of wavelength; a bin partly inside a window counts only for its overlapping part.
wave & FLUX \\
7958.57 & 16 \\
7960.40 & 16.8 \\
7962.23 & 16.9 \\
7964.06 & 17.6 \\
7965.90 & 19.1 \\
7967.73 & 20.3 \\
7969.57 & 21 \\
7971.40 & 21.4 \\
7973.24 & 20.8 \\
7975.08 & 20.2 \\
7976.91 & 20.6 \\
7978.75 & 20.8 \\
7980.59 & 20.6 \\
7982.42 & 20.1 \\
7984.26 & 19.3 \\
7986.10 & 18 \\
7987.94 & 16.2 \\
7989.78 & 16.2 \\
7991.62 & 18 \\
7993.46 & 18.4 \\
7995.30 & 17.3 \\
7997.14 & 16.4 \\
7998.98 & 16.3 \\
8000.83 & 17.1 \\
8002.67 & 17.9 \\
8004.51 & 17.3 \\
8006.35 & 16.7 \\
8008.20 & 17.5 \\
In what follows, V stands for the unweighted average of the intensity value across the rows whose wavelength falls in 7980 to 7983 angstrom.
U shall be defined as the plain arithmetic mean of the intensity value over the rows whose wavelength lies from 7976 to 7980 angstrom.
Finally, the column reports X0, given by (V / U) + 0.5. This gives 1.48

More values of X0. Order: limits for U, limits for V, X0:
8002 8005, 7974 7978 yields 1.66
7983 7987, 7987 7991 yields 1.37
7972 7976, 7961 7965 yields 1.34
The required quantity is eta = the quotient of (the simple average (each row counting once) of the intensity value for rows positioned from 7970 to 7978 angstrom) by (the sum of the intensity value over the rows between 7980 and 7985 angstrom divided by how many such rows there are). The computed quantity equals 1.04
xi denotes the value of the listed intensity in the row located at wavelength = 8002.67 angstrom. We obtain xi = 17.9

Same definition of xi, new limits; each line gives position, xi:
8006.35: 16.7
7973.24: 20.8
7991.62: 18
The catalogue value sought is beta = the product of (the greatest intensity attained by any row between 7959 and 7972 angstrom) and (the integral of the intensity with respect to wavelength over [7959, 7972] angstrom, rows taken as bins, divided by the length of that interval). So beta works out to 404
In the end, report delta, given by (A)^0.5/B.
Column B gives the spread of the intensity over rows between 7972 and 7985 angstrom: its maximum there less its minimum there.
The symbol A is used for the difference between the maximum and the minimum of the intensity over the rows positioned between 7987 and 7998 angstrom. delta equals 1.0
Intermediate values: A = 2.2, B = 1.5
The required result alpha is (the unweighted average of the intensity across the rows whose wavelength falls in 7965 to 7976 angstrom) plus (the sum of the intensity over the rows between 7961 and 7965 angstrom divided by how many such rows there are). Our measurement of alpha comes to 37.7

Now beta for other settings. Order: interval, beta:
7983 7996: 341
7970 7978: 444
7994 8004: 306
